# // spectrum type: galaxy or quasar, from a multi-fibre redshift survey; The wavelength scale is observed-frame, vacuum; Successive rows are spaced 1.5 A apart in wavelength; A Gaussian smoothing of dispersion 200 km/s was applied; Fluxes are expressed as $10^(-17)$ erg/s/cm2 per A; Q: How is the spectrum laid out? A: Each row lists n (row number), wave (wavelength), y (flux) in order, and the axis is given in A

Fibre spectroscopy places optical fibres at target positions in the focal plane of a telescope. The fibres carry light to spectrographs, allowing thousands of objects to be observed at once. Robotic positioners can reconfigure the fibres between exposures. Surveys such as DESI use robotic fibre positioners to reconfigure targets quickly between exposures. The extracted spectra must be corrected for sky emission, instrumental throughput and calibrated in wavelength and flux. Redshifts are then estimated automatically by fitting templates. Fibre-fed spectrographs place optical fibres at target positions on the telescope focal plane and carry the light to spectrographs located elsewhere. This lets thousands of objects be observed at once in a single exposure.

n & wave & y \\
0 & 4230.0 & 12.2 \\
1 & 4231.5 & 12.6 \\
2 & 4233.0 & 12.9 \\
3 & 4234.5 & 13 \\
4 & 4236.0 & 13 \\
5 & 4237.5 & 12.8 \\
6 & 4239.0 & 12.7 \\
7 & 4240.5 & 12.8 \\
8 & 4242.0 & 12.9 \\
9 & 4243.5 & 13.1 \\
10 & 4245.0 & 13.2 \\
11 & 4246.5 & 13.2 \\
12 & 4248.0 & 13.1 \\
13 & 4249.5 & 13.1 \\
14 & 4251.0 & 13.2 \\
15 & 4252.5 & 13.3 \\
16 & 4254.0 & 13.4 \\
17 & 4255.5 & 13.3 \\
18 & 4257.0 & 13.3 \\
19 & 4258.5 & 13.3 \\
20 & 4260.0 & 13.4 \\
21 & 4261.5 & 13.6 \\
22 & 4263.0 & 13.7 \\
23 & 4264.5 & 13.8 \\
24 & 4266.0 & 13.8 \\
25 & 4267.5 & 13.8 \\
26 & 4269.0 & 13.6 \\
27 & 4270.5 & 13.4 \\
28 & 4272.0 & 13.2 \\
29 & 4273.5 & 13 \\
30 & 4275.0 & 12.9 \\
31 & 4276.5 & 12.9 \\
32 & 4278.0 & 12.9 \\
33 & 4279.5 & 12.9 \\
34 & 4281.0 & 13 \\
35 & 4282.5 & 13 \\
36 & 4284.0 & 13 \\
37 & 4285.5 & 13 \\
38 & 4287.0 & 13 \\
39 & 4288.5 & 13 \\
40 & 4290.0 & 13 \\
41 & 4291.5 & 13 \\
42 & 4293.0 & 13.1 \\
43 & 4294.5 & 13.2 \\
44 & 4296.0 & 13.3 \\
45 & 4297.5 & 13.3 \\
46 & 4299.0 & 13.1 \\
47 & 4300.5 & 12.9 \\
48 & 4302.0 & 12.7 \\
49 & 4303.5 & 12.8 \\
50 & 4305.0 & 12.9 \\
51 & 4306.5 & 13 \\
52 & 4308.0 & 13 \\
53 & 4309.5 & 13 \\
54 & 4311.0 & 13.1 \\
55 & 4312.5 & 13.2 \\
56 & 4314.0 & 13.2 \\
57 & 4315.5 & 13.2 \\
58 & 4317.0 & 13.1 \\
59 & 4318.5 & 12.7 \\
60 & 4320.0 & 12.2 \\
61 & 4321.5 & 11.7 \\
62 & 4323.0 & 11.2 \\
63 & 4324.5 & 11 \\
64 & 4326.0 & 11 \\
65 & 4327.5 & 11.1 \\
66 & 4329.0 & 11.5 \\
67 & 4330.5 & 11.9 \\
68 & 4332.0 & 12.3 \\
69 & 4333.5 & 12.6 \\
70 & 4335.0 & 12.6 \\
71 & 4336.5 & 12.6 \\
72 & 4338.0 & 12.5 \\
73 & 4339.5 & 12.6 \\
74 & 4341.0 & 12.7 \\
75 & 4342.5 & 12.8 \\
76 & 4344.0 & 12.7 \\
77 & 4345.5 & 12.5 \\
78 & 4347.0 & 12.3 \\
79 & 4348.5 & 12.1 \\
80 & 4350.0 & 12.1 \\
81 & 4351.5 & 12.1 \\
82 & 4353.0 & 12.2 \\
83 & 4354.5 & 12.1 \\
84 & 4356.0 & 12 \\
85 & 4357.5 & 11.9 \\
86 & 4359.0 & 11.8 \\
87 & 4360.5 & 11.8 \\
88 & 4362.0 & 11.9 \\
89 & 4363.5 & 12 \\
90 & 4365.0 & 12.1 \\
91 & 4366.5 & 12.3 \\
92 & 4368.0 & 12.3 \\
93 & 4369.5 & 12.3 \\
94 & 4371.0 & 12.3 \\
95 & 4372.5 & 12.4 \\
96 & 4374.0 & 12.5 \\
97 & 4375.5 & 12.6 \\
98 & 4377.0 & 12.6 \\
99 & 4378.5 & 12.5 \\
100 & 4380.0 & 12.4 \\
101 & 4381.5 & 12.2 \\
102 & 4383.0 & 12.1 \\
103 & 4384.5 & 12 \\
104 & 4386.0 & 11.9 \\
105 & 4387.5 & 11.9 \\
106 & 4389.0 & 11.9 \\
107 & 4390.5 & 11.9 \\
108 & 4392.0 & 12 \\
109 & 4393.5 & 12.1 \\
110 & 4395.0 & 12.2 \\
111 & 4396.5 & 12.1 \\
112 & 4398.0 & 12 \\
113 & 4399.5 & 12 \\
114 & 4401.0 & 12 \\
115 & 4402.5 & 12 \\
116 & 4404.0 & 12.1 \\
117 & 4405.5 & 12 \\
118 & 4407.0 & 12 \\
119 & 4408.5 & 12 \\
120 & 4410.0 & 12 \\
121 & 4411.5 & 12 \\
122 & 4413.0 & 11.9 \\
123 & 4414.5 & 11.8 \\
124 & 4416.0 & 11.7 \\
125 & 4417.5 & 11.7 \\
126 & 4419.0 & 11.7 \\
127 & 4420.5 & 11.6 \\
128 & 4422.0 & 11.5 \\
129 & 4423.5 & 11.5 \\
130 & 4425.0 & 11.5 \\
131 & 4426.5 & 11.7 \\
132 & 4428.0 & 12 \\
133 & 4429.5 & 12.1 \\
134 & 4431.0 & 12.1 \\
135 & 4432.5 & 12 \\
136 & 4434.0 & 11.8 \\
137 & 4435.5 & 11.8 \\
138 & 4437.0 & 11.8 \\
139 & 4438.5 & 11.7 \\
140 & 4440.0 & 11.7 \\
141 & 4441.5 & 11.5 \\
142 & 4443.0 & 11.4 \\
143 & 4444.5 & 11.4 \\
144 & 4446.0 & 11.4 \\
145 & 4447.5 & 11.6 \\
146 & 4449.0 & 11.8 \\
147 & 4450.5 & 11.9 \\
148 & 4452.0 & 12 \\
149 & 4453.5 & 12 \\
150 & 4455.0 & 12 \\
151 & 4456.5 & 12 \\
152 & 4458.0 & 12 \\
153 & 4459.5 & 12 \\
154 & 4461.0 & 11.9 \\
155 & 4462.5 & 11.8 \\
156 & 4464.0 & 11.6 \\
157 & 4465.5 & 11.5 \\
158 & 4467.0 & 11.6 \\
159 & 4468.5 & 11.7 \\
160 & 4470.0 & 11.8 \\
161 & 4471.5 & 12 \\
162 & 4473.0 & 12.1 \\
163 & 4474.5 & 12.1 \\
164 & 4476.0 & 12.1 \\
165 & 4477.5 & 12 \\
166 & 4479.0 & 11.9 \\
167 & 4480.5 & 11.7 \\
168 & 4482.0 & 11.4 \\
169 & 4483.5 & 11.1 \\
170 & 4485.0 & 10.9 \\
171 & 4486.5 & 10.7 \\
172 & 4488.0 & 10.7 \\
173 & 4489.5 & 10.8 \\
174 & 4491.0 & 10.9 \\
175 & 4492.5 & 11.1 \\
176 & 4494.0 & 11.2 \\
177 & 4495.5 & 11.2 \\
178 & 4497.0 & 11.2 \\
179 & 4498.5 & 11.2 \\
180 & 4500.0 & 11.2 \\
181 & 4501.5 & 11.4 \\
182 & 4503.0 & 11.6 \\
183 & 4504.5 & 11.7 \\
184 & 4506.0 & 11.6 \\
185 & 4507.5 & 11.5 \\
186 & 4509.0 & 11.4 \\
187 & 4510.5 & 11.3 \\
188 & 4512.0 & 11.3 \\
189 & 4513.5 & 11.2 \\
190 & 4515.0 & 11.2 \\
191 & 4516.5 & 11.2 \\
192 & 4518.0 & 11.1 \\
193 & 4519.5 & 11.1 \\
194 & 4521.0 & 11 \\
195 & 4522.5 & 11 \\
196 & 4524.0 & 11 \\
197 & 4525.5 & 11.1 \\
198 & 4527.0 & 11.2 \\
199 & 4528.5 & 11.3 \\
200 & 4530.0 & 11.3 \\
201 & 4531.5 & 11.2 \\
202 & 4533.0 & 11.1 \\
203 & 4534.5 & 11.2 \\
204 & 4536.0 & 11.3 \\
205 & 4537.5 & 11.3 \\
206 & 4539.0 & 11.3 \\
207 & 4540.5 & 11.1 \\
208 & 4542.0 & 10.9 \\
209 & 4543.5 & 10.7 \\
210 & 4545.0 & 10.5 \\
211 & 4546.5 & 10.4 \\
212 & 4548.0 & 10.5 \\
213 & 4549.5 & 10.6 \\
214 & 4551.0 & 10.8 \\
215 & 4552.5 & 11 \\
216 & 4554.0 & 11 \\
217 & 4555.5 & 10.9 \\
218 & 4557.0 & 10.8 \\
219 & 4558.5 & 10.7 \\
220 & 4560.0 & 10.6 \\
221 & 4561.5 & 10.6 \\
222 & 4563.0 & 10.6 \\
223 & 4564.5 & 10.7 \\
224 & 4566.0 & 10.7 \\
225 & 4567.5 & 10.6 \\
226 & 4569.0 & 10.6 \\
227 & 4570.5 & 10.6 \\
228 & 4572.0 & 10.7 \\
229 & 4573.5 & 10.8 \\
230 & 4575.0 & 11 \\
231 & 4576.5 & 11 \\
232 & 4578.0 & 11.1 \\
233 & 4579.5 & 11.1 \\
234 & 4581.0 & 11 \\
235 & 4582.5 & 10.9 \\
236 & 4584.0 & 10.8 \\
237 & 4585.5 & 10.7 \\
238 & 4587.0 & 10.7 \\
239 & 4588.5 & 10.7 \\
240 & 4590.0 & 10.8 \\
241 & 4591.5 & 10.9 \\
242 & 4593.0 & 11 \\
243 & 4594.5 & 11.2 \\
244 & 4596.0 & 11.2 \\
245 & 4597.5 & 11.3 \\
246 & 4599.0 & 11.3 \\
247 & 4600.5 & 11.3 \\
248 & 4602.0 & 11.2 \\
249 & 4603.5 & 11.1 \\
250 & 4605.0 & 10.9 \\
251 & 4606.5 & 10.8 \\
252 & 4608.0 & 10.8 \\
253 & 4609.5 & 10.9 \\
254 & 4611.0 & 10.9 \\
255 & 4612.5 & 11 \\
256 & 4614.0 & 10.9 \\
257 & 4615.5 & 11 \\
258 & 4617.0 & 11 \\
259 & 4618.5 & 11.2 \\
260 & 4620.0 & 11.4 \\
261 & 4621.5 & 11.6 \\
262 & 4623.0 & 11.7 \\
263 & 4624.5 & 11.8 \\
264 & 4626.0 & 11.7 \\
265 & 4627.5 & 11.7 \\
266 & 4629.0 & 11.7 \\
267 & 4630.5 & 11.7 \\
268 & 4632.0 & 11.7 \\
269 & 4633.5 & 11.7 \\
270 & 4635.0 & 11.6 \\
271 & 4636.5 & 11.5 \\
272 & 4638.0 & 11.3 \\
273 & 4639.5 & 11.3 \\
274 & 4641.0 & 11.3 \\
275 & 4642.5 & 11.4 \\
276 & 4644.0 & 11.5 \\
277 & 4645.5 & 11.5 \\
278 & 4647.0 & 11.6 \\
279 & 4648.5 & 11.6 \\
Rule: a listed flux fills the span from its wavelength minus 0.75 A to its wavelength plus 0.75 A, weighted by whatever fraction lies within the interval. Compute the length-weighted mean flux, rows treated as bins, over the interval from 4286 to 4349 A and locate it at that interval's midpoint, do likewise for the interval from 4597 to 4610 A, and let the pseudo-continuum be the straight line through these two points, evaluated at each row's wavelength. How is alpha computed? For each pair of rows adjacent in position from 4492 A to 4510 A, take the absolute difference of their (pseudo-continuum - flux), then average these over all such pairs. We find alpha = 0.085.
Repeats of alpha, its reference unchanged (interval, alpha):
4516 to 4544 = 0.085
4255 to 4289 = 0.073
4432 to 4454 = 0.089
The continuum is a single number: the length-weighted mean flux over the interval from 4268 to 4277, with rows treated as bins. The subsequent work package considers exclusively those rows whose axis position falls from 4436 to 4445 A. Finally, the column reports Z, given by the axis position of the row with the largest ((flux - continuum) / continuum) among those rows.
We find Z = 4437.0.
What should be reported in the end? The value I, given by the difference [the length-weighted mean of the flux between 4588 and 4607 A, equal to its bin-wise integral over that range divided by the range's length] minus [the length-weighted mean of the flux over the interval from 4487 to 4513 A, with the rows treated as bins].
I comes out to -0.2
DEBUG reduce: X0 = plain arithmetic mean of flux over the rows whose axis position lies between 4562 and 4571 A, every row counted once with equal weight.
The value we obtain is 10.6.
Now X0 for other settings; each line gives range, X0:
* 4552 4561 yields 10.8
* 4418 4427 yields 11.6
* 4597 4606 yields 11.2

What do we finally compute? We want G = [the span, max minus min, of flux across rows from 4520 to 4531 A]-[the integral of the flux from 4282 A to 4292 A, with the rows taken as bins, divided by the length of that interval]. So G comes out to -12.7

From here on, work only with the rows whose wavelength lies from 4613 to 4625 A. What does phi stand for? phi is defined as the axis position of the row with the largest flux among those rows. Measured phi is 4624.5 A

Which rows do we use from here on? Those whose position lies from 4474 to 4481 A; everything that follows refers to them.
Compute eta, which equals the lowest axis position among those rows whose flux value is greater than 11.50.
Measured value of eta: 4474.5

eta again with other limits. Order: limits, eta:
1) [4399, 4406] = 4399.5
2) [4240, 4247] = 4240.5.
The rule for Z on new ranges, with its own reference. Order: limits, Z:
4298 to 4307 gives 4299.0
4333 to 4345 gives 4342.5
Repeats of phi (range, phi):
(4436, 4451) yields 4450.5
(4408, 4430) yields 4429.5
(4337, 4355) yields 4342.5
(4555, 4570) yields 4555.5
